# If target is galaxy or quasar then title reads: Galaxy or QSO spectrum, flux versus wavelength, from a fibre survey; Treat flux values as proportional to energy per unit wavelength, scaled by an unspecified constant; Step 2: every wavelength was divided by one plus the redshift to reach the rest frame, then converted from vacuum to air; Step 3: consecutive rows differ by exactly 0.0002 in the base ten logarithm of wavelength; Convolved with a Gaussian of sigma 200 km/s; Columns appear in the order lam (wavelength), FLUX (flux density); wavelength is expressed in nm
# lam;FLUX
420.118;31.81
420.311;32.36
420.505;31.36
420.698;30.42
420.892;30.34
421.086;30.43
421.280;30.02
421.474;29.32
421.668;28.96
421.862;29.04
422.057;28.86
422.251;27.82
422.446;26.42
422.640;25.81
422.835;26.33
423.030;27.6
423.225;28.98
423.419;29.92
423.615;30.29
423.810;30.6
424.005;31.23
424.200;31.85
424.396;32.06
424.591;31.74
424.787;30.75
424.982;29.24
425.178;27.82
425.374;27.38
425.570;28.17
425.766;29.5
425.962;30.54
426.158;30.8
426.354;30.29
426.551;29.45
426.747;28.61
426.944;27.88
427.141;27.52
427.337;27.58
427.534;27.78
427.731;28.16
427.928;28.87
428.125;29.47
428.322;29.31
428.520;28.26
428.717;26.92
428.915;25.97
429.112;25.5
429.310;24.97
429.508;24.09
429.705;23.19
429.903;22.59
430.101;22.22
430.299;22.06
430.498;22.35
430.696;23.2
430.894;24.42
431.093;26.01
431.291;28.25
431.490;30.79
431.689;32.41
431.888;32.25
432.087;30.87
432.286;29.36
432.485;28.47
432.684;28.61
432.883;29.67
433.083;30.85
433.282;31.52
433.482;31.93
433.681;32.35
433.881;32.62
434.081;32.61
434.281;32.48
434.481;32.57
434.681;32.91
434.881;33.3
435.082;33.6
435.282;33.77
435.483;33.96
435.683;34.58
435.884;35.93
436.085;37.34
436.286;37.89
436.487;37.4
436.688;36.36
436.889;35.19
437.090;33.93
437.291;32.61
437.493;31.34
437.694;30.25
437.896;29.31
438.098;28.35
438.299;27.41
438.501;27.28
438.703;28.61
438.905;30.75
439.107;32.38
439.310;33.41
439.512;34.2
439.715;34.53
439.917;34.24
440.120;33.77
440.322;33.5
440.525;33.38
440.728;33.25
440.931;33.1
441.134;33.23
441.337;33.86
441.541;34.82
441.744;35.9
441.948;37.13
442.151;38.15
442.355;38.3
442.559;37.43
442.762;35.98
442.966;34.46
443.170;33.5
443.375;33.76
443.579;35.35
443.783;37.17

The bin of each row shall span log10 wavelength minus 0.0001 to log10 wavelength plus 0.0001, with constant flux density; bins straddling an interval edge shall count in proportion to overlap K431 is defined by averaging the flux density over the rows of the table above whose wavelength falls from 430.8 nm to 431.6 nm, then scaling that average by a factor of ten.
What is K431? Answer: 274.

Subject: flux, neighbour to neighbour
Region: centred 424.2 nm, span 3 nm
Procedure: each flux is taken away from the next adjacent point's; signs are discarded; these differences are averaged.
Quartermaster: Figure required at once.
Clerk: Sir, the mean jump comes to 0.800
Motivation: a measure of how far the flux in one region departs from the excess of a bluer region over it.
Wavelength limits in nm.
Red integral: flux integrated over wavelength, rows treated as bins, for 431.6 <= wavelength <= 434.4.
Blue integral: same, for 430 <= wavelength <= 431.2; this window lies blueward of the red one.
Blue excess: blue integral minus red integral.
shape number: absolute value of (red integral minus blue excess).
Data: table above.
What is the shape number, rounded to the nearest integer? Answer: 146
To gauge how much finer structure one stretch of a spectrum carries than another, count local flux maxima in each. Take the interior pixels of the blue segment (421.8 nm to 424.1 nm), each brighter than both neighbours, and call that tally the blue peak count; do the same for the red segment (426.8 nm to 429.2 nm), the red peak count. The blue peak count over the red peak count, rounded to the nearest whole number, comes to 0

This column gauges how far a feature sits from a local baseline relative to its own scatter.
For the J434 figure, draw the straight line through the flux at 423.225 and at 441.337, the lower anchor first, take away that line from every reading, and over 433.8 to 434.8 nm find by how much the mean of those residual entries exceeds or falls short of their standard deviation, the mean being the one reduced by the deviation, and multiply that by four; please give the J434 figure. 2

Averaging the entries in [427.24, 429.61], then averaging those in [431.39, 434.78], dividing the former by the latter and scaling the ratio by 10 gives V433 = 8.7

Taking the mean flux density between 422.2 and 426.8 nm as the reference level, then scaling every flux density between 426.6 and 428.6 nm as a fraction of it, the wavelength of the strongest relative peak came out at 428.125 nm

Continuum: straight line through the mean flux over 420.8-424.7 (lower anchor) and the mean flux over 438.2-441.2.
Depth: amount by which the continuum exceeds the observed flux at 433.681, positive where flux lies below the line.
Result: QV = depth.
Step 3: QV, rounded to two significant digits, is -1.2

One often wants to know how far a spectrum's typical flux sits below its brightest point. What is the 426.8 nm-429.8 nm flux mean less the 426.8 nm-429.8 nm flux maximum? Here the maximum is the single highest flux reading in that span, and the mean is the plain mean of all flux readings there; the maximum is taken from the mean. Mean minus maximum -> -2.4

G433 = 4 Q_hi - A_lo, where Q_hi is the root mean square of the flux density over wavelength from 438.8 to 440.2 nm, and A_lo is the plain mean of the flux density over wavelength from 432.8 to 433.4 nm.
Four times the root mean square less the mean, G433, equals 103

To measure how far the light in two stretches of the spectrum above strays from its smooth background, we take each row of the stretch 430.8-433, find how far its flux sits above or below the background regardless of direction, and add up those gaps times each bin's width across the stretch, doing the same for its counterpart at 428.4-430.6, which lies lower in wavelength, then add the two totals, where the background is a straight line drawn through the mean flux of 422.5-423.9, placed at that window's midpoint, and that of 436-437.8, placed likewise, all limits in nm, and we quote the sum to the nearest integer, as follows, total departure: 22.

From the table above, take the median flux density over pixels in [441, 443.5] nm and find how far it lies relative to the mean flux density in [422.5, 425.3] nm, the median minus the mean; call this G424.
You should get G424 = 5.8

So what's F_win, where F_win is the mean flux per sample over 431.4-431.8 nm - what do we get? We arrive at 32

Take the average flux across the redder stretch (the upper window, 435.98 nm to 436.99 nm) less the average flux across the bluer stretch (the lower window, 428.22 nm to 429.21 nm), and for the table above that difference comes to 10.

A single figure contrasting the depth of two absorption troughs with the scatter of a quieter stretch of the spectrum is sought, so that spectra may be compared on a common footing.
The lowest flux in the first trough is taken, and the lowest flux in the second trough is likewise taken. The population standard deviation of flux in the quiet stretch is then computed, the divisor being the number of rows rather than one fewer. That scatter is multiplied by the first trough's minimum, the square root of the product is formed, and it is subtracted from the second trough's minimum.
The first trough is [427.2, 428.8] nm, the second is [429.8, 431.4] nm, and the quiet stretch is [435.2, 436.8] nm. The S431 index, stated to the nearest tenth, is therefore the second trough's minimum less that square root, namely 15.7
